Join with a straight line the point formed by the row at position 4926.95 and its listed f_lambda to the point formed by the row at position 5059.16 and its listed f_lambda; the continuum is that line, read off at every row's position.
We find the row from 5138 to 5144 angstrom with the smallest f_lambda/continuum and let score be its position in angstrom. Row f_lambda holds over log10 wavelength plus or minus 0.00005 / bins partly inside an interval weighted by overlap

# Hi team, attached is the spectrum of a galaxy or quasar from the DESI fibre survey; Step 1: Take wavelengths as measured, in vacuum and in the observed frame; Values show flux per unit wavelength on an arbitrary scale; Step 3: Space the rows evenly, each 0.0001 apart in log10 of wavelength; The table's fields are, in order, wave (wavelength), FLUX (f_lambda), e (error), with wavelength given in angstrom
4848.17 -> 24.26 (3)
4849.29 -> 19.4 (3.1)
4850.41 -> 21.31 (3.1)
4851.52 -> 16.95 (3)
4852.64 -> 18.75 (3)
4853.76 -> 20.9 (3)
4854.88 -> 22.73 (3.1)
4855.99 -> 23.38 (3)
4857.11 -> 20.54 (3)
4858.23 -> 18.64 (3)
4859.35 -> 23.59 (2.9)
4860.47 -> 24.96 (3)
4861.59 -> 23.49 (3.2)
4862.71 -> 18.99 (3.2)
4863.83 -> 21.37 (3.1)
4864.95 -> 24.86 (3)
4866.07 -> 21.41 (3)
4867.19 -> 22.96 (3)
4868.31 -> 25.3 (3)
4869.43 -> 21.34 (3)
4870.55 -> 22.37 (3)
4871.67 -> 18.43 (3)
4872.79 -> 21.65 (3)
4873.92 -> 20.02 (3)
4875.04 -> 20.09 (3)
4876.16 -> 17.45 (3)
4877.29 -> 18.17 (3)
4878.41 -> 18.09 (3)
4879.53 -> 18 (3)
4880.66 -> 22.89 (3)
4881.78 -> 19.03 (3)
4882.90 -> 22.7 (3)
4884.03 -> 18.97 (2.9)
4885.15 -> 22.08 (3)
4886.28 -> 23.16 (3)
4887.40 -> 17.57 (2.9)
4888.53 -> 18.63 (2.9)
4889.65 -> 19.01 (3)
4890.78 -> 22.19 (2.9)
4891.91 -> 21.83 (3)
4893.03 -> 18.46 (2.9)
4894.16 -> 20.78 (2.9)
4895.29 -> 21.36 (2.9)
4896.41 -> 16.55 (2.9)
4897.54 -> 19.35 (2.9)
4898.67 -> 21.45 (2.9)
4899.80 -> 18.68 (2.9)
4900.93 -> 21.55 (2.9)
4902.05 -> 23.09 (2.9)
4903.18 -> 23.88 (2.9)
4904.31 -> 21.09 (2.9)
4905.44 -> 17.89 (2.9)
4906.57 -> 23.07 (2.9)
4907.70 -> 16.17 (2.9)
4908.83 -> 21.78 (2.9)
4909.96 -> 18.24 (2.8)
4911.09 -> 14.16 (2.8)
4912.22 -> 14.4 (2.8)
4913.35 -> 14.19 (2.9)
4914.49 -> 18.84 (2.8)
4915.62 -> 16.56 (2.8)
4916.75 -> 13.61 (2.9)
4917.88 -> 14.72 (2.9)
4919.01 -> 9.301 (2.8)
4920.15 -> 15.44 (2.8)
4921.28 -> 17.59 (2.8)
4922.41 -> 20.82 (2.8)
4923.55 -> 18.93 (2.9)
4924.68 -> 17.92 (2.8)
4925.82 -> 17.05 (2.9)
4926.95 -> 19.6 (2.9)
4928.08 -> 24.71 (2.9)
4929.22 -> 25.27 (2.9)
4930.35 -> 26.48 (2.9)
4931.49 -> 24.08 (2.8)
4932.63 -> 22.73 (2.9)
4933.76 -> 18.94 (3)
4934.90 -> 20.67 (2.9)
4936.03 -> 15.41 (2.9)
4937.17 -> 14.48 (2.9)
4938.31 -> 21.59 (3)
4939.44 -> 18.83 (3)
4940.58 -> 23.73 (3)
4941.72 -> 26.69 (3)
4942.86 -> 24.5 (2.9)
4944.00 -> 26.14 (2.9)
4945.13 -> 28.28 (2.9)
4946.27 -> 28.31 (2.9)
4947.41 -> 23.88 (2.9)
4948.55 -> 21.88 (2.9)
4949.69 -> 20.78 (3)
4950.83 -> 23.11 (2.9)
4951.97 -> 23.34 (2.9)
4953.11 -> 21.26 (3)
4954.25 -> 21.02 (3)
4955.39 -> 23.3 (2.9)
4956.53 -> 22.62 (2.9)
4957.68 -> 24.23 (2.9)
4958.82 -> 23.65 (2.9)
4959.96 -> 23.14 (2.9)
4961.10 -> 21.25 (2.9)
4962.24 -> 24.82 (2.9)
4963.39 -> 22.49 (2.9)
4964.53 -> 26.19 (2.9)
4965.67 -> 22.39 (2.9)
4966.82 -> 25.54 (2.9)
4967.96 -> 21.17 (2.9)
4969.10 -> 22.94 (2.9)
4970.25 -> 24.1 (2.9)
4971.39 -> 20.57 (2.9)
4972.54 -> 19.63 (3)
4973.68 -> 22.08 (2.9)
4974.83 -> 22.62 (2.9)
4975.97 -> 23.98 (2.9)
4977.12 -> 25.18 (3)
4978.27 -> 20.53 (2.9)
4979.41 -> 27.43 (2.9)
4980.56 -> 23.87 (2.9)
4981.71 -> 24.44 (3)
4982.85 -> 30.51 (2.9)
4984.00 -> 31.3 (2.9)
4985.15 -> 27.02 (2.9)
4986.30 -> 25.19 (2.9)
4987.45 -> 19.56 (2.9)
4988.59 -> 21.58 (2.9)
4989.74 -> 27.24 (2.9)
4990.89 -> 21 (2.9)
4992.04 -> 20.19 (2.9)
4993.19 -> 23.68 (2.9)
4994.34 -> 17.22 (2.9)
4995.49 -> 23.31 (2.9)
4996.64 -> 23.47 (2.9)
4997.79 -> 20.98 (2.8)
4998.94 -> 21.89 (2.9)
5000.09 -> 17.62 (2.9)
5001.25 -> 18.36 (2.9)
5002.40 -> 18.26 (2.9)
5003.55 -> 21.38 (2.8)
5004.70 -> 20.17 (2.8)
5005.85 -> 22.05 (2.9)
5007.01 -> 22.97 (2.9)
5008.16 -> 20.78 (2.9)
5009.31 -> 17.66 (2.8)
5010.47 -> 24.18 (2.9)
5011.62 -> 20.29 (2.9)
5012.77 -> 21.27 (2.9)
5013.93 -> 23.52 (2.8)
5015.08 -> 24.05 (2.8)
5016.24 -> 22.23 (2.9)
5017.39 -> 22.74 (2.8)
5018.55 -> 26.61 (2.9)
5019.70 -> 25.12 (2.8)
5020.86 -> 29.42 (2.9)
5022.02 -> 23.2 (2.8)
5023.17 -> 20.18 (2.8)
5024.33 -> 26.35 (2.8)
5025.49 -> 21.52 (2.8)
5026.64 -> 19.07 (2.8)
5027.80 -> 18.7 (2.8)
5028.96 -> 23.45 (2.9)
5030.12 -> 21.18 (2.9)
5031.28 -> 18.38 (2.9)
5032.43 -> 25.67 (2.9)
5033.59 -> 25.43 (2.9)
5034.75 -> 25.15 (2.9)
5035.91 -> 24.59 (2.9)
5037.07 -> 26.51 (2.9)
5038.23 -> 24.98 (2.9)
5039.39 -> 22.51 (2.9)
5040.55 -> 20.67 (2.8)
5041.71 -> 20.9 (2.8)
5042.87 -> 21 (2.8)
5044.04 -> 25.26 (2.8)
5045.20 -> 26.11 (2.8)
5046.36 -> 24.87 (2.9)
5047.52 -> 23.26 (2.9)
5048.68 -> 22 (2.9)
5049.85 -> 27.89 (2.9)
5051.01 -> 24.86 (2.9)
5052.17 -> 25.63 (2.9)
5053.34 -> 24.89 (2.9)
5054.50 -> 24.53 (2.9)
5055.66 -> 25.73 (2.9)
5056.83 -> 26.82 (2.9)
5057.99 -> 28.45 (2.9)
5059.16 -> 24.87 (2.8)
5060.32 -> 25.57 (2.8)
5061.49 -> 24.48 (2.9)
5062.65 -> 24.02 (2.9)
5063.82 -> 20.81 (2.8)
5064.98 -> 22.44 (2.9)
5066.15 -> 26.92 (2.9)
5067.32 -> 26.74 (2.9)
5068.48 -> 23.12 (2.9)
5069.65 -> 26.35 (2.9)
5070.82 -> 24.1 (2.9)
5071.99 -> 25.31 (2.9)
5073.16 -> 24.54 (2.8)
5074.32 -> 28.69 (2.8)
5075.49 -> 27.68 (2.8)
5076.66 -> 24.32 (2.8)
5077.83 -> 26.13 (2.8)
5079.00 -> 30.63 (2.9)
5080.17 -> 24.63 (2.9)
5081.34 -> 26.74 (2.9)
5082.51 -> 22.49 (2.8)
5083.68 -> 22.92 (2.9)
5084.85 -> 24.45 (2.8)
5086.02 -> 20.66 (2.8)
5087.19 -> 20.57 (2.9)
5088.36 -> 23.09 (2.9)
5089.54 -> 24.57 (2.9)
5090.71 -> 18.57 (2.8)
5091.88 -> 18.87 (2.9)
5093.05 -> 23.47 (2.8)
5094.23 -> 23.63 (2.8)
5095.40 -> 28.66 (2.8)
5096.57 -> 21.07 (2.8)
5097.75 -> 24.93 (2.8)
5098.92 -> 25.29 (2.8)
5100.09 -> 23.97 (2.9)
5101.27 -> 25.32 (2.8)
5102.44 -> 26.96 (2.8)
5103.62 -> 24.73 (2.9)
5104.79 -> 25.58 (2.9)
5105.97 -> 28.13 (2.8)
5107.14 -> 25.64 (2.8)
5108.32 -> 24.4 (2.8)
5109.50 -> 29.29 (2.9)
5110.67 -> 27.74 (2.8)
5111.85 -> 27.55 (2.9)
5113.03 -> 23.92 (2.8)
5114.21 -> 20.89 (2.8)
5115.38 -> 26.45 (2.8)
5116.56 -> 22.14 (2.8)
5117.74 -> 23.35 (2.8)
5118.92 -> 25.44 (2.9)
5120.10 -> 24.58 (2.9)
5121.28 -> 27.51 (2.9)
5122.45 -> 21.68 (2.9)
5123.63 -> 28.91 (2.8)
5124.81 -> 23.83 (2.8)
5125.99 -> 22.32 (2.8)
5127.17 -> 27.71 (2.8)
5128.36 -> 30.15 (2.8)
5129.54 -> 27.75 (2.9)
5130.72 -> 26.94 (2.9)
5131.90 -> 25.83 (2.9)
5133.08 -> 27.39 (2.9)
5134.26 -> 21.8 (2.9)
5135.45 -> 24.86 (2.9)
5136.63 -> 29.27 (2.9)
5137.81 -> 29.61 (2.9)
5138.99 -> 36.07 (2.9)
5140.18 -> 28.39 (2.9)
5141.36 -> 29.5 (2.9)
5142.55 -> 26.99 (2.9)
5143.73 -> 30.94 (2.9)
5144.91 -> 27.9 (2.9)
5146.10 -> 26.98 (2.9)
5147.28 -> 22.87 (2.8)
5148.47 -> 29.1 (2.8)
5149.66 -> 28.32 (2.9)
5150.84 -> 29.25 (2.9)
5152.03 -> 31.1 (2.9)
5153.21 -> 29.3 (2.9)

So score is 5142.55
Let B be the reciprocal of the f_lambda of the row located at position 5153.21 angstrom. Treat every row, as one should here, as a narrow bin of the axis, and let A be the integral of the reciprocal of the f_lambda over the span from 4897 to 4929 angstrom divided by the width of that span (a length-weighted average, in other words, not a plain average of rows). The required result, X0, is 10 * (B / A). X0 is 6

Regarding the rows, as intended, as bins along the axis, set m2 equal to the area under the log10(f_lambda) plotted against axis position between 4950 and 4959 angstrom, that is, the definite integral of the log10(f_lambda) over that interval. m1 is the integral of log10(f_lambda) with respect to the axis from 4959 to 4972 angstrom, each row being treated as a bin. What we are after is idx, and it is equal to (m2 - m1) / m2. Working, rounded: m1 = 18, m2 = 12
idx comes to -0.5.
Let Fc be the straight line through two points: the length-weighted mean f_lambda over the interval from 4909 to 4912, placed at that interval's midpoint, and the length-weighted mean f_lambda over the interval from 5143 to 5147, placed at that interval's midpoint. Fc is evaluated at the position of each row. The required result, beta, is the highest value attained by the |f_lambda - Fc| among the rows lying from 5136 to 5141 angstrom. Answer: 8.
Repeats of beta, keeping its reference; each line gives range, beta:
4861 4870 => 11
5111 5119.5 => 6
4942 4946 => 10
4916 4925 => 8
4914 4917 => 3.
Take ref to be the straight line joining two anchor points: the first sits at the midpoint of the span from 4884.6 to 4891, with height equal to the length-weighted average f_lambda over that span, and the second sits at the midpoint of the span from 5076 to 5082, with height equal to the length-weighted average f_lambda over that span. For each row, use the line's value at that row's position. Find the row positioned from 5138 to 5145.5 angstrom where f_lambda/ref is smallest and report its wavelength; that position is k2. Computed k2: 5142.55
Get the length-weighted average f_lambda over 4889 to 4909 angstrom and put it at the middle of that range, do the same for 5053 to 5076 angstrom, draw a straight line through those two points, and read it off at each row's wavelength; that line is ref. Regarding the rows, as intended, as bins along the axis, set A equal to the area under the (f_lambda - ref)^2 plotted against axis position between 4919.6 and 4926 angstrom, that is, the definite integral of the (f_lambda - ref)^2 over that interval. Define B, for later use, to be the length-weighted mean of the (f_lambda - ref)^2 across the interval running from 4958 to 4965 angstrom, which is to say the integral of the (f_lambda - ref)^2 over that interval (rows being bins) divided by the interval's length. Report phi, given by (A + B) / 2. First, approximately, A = 80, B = 4.0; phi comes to 42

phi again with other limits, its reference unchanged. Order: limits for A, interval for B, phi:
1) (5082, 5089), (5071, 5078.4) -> 52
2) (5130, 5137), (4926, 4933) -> 31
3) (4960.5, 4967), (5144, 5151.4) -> 19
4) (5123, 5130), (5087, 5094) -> 40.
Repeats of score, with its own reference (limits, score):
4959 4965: 4961.10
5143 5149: 5147.28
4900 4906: 4905.44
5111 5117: 5114.21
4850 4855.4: 4851.52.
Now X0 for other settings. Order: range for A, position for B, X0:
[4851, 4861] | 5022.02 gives 9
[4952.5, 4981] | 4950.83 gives 10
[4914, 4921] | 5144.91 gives 5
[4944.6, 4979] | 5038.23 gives 9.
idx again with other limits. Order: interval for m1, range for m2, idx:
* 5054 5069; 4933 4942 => -0.8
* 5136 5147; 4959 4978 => 0.4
